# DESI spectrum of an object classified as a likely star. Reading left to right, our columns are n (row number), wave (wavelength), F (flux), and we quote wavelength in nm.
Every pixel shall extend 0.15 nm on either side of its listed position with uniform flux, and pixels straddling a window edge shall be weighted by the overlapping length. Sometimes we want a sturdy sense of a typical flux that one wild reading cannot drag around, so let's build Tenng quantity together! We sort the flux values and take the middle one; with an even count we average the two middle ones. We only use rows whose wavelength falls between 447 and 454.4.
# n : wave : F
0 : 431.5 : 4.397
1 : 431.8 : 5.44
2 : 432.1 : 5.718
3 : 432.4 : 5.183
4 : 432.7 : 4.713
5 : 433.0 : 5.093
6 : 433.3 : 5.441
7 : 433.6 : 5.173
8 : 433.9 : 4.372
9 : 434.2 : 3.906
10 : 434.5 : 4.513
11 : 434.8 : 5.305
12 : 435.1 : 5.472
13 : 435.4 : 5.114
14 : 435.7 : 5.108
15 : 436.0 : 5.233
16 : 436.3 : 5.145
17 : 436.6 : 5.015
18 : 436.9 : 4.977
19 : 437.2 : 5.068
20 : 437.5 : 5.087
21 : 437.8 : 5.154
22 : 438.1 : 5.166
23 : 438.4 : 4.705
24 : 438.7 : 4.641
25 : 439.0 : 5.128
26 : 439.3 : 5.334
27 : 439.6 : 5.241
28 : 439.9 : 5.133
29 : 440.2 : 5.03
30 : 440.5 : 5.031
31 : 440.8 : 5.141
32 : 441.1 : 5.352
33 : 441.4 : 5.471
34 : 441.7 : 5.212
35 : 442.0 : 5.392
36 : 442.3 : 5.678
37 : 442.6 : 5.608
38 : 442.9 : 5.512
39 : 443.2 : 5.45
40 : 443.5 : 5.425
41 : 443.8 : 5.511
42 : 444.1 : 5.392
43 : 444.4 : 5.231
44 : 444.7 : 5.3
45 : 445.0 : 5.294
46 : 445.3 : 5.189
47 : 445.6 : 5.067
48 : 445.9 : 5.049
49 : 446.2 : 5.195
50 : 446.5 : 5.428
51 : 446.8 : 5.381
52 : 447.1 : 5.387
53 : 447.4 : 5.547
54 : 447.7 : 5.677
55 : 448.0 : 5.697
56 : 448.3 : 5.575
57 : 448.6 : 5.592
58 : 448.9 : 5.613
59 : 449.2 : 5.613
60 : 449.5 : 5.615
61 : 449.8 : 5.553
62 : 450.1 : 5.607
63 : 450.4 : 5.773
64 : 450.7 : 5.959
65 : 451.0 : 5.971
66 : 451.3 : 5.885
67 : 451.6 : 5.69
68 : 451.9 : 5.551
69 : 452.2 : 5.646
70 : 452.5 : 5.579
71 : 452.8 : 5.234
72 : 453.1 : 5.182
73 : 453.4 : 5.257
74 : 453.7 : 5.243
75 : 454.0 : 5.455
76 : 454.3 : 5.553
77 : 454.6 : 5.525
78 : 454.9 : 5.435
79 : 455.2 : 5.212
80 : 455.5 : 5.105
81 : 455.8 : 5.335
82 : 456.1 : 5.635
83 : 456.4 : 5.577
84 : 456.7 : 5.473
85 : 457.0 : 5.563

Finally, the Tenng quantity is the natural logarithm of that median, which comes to 1.72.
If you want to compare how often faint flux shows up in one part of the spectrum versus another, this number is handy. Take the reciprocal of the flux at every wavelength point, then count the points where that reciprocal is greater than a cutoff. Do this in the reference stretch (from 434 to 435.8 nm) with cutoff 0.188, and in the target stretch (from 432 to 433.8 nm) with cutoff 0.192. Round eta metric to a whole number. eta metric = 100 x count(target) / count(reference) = 80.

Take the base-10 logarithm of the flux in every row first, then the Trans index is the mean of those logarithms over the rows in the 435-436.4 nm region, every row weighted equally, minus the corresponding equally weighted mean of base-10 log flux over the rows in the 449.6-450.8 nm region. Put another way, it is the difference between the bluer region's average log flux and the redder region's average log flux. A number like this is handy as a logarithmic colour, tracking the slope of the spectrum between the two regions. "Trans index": -0.040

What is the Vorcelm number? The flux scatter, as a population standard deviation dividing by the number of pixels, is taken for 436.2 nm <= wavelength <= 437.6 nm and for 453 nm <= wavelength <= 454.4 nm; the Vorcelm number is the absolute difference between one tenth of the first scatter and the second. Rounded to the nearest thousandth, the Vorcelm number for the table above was 0.135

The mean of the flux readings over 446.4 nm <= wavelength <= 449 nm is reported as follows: 5.5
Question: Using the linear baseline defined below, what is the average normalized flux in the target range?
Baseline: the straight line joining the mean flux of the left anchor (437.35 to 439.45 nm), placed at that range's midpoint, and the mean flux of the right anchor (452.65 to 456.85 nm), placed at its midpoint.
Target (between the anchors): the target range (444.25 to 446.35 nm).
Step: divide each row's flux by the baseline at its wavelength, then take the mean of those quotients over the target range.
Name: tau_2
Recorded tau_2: 1.00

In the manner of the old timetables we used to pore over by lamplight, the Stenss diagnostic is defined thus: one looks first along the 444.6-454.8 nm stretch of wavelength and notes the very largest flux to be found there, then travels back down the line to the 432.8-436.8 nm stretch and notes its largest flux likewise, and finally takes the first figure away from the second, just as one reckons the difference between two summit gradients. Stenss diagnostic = -0.5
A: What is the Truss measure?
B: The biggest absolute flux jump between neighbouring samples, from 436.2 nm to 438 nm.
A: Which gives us 0.13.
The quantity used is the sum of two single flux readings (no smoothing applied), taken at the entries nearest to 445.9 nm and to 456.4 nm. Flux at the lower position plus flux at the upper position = 10.6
